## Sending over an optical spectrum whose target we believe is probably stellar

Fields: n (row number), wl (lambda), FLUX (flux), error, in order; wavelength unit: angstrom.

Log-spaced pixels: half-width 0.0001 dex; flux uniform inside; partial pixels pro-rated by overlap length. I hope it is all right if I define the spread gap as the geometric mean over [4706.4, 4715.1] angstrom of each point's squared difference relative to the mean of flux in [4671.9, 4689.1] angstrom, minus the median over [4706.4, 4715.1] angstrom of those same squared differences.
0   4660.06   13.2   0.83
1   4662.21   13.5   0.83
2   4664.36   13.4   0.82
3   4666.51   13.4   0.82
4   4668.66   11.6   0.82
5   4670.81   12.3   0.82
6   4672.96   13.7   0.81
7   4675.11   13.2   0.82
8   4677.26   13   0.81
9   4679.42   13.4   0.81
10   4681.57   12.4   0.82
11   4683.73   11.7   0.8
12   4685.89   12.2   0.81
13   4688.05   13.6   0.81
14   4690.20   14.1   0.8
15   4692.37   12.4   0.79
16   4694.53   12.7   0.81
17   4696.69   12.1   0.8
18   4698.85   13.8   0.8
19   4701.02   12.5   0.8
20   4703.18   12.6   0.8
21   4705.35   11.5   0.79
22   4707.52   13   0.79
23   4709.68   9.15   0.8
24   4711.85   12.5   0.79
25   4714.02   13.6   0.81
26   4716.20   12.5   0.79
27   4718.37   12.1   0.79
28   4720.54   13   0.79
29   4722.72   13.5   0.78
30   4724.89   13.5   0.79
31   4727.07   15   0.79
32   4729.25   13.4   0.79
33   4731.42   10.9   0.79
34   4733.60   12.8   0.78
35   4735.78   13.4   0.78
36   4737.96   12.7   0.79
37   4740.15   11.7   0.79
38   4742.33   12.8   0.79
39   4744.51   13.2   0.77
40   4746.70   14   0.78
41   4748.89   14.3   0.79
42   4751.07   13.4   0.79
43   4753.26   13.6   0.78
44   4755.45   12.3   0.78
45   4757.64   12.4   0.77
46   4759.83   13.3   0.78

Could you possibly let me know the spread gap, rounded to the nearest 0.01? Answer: 0.00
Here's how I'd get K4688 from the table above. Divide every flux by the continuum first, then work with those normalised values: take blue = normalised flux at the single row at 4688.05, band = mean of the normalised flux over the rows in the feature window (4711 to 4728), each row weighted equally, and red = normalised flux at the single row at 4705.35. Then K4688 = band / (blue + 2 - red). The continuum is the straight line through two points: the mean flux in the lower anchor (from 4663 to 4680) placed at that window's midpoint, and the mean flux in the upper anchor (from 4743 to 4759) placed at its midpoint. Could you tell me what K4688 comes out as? 0.46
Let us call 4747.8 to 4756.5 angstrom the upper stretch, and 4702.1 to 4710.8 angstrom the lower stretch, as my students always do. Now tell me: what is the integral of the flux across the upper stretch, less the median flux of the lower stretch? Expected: 105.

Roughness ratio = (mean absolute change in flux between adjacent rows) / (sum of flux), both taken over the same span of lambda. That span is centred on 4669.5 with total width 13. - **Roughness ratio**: 0.011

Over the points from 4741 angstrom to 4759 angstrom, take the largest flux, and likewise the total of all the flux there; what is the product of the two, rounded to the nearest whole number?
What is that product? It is 1516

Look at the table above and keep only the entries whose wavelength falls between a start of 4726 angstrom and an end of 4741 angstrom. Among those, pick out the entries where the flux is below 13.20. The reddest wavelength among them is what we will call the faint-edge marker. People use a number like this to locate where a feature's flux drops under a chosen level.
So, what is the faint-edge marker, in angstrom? 4740.15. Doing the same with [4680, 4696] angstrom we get 4694.53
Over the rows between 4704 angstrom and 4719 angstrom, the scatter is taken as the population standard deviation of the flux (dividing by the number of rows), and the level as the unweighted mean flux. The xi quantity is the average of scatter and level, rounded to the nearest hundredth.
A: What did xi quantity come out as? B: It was 6.69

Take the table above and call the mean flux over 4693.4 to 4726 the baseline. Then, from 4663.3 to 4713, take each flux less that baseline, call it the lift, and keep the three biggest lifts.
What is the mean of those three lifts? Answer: 1.3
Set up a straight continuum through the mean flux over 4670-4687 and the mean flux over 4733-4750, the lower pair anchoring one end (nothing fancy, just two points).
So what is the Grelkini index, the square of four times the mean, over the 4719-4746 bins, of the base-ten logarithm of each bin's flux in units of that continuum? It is 0.0002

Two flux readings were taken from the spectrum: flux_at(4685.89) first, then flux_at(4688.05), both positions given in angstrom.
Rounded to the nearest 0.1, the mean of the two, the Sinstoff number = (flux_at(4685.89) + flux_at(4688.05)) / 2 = 12.9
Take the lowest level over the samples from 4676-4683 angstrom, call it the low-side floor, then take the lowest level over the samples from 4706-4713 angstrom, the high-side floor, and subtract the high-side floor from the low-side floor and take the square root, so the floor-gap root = 1.8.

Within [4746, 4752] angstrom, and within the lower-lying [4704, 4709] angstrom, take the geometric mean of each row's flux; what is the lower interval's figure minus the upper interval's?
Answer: -1.67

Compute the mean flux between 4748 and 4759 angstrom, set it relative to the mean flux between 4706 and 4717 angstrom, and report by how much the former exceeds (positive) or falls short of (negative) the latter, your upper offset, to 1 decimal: 1.1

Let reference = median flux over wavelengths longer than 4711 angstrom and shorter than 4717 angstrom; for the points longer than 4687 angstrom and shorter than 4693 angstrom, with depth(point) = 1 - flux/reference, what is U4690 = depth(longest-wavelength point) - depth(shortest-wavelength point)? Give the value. 0.10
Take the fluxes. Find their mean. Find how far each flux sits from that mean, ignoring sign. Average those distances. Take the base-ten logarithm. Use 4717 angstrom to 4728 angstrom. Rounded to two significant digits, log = -0.16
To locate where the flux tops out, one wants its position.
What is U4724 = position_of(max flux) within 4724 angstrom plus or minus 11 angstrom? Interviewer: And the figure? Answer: 4727.07 angstrom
